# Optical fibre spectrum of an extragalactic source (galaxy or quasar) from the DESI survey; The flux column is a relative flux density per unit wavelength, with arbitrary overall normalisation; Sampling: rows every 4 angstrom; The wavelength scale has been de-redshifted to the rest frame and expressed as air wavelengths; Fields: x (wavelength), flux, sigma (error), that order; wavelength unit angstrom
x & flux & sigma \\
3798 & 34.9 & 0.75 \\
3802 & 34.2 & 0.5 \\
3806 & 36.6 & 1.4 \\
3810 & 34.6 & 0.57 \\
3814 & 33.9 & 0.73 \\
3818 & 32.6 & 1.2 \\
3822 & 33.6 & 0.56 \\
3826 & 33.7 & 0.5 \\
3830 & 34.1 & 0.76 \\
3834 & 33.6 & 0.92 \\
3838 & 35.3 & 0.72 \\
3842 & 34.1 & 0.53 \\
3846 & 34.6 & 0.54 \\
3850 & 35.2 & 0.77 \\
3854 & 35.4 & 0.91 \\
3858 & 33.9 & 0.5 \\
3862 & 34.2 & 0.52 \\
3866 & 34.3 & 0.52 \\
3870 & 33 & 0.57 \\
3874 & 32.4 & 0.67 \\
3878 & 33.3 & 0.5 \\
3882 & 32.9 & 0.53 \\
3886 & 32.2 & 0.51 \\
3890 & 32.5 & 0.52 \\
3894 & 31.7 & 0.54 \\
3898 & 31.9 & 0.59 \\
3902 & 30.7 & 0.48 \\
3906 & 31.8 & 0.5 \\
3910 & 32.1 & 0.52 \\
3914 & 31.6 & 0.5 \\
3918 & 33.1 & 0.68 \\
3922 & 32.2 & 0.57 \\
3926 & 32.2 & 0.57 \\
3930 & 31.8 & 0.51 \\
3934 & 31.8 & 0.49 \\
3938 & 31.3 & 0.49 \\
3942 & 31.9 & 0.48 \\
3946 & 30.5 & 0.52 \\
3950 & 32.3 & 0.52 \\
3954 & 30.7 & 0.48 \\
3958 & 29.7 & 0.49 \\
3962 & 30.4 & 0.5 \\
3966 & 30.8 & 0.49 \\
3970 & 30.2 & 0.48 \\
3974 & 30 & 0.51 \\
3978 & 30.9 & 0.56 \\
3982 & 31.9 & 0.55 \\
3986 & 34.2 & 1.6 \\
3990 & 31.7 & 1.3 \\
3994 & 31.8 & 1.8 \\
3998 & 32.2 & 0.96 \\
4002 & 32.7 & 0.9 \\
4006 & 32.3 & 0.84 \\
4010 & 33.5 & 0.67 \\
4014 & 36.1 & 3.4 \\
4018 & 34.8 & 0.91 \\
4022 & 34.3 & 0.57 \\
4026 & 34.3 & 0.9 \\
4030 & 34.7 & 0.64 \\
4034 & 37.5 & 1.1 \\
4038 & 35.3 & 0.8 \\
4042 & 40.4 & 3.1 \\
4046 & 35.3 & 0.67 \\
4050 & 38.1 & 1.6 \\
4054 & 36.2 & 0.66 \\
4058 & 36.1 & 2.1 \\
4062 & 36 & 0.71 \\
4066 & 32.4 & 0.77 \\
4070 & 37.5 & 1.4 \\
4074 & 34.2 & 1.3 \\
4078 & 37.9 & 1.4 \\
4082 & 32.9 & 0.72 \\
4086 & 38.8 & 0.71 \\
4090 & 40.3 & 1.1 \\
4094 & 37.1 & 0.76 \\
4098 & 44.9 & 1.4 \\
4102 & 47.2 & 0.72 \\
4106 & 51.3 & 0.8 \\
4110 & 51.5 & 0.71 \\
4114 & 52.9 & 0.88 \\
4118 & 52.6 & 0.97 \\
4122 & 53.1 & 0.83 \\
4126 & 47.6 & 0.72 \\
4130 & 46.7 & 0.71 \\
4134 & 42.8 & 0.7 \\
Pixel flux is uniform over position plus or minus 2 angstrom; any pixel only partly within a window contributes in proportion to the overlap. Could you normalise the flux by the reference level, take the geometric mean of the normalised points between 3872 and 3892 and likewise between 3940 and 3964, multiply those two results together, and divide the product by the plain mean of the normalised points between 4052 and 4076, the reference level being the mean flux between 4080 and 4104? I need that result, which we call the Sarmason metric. 0.709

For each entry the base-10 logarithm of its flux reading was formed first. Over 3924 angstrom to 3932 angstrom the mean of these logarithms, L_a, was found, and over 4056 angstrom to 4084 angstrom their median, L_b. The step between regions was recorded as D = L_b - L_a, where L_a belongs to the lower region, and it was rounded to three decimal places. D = 0.051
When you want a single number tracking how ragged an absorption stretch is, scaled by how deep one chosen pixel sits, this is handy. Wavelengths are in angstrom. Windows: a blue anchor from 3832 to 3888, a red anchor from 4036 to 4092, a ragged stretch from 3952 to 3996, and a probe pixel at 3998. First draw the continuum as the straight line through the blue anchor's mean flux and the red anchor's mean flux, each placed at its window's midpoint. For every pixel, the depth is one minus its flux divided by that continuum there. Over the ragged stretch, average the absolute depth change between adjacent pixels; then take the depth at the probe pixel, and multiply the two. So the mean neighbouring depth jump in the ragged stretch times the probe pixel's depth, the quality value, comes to 0.0026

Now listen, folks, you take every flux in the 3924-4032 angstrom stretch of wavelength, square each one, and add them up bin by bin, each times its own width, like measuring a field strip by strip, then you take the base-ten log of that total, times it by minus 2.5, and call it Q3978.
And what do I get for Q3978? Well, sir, -12.6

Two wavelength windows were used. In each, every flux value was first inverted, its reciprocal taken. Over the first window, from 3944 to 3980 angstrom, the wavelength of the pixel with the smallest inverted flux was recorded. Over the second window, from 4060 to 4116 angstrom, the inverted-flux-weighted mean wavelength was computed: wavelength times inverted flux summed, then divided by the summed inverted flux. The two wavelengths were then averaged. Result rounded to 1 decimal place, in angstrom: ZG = 4017.9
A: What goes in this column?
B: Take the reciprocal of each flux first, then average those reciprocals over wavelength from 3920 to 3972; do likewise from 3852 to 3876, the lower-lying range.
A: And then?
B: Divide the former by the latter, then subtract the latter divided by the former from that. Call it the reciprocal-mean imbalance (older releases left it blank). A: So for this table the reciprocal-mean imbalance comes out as 0.16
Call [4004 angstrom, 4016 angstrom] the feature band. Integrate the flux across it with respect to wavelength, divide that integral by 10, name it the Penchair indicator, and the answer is 40.8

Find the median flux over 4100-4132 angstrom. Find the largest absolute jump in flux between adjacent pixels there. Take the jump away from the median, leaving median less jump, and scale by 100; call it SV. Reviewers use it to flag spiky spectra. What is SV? 4590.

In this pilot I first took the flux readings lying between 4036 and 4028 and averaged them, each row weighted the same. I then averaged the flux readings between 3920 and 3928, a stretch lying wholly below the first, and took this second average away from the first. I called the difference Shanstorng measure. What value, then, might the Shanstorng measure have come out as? 3.9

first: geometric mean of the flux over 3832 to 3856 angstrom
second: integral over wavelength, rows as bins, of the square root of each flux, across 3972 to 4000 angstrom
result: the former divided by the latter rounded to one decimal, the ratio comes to 0.2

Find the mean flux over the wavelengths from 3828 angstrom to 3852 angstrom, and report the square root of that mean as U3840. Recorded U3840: 5.87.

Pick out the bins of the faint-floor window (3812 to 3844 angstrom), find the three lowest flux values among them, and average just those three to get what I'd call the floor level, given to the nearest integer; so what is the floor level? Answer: 33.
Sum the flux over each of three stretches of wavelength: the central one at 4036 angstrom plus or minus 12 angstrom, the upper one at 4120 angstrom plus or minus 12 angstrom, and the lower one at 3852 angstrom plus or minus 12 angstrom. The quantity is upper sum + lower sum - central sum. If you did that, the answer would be 294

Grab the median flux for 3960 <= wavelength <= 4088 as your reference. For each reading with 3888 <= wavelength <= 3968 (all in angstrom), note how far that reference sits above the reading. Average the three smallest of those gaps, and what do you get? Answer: 1.6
